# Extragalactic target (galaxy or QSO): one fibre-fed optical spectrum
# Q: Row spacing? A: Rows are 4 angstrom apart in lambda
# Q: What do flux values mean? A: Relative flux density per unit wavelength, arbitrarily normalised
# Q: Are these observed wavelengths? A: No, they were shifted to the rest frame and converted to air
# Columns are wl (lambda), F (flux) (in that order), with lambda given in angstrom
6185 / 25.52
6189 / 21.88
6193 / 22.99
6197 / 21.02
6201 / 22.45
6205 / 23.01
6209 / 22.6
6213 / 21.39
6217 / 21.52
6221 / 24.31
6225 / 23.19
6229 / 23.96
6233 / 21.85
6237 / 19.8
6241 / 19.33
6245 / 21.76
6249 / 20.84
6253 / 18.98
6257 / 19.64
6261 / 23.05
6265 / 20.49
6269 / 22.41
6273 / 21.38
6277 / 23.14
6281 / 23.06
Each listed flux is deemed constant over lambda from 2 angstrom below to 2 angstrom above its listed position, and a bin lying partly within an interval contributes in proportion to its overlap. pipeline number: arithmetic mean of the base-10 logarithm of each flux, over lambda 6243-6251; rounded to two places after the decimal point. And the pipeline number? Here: 1.33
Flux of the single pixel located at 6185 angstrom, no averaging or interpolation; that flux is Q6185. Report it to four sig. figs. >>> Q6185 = 25.52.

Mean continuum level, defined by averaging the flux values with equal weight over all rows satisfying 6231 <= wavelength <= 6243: 20.3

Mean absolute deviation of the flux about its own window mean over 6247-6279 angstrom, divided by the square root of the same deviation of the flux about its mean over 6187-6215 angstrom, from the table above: 1.6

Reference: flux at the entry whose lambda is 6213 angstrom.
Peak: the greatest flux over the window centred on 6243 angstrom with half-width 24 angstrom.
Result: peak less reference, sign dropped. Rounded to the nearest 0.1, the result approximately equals 2.9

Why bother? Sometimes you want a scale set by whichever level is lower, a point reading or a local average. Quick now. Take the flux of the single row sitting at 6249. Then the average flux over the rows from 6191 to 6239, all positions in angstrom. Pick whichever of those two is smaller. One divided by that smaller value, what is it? 0.0480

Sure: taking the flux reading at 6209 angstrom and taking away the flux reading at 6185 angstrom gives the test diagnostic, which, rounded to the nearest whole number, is -3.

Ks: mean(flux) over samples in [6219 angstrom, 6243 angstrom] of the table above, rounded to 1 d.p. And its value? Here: 22.1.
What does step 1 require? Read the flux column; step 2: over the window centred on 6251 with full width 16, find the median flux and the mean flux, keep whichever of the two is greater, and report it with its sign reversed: -20.3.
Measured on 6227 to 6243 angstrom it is -21.2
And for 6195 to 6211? -22.5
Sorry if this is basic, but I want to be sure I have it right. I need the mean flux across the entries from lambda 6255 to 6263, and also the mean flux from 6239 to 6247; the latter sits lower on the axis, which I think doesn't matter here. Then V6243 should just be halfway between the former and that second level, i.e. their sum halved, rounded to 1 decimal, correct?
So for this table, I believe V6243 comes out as 20.9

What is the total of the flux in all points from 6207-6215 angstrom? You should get 44.0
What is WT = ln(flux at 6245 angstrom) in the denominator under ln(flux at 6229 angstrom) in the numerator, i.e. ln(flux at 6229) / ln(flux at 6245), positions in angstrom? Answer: 1.03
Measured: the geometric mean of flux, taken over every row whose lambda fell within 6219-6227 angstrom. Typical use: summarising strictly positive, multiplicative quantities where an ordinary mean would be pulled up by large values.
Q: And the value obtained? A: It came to 23.7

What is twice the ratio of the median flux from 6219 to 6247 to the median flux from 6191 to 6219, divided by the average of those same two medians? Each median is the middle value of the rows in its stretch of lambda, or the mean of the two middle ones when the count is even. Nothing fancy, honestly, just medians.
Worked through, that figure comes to 0.0879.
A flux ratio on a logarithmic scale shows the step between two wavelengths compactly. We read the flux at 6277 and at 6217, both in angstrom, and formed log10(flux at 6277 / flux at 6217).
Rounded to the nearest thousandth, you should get 0.032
